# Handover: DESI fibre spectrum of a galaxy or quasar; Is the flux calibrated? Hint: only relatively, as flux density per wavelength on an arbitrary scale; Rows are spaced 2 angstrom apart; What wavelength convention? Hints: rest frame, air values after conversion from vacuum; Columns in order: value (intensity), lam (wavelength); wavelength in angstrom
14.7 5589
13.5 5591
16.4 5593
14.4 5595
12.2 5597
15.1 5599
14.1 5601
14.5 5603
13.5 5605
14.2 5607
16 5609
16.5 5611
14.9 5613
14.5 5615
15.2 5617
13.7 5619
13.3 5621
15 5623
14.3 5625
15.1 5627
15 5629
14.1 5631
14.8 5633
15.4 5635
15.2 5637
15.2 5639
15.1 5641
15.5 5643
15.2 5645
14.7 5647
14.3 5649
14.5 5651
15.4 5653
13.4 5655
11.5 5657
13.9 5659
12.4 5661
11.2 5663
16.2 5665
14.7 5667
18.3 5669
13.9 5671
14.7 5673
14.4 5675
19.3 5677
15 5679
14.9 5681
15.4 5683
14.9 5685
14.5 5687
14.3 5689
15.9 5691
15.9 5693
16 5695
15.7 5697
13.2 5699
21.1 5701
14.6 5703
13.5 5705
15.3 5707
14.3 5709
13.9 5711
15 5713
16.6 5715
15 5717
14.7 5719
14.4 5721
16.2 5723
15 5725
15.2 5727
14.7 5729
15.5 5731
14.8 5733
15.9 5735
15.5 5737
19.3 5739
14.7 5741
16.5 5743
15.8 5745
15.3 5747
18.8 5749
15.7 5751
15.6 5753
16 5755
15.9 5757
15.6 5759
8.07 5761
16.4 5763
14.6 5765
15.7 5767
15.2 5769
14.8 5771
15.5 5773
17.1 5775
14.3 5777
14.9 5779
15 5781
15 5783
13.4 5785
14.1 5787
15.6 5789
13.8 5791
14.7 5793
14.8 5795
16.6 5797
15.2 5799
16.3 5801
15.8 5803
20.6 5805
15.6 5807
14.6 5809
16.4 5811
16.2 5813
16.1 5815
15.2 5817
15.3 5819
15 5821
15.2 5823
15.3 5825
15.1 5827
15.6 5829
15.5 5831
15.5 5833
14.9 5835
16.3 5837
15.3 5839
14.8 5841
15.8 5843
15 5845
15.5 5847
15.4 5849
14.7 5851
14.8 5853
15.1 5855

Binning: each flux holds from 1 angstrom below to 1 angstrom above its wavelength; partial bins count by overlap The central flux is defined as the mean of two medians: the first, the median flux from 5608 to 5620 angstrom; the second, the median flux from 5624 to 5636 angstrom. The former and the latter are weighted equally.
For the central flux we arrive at 15.0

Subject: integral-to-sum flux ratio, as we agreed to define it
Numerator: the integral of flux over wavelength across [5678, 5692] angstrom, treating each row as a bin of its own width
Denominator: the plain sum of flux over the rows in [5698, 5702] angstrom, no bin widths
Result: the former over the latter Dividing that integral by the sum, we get 6.1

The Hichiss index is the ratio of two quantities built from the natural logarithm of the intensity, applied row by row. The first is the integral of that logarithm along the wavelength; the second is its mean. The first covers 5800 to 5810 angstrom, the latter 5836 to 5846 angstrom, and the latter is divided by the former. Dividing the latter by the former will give 0.098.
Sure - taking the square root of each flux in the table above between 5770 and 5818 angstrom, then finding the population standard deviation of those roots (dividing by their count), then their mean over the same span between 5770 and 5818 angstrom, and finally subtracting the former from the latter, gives 3.76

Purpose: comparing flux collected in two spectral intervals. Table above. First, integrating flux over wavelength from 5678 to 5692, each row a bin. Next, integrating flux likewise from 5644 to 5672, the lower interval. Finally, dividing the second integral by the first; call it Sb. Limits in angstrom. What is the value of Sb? 1.9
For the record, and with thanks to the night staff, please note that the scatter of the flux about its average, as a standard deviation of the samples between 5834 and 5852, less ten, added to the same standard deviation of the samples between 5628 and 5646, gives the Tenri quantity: -9.1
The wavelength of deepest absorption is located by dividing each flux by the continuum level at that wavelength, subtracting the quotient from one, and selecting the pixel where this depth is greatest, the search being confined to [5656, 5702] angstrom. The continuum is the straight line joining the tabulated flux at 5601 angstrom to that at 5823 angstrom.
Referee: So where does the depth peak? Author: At 5663 angstrom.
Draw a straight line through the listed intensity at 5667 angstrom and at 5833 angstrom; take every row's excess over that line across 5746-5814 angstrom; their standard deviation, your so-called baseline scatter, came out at 1.8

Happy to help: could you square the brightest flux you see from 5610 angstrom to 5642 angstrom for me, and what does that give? 272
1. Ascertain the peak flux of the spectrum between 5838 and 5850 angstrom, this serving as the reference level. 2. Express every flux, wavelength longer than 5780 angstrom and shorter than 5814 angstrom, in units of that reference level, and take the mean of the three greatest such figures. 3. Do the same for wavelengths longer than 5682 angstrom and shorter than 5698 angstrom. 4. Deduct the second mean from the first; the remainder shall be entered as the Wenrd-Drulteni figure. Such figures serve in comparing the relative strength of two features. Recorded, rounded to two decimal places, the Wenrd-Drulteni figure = 0.12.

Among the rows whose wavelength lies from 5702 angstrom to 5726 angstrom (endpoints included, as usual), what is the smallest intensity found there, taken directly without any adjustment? 13.5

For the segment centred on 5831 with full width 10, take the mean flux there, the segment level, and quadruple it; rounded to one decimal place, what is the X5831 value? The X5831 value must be 61.3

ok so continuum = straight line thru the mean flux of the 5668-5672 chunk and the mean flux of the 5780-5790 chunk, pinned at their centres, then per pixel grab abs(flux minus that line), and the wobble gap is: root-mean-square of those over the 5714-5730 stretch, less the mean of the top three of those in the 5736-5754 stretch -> -2.3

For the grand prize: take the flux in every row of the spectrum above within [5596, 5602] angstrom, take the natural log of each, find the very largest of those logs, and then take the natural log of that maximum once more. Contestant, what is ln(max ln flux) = 1.00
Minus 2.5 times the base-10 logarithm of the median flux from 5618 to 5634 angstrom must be -2.91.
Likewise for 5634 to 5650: -2.95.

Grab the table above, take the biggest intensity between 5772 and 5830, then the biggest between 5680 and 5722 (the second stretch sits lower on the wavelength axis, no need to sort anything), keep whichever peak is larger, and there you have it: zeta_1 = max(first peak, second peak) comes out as 21.1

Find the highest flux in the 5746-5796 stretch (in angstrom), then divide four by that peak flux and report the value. 0.213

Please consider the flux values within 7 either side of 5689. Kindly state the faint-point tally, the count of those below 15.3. 3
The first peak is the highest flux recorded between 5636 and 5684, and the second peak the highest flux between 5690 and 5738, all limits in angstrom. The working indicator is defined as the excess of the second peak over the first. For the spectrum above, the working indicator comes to 1.8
